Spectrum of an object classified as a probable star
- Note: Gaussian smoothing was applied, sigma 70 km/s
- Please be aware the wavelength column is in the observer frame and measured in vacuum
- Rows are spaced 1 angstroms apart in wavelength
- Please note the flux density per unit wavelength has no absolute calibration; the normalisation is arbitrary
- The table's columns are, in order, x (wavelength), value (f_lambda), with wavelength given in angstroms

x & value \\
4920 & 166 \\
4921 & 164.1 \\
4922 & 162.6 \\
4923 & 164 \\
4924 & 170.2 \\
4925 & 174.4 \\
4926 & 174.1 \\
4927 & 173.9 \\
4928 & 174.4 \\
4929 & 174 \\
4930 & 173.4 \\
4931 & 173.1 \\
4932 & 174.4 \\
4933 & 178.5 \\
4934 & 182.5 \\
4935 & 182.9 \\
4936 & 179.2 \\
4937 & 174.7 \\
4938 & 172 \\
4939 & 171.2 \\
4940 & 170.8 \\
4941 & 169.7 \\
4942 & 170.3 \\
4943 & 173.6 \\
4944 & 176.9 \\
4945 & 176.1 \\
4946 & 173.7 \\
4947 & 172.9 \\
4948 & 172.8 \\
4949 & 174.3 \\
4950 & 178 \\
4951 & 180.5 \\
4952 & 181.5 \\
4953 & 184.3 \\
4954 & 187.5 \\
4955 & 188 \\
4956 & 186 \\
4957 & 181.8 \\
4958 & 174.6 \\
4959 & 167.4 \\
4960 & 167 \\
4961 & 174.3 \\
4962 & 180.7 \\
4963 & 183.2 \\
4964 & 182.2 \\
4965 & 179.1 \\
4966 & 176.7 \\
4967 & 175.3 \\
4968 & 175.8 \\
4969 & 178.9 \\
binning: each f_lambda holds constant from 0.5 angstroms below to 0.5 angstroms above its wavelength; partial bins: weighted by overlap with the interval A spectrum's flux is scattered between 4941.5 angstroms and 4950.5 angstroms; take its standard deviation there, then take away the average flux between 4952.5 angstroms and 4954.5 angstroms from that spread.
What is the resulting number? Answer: -184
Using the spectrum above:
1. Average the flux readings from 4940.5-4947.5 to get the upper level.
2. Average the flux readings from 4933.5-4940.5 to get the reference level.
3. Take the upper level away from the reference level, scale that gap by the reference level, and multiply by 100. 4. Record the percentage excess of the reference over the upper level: 1.6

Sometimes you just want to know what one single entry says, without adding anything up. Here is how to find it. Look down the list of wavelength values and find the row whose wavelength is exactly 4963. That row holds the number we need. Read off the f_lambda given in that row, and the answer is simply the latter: 183.2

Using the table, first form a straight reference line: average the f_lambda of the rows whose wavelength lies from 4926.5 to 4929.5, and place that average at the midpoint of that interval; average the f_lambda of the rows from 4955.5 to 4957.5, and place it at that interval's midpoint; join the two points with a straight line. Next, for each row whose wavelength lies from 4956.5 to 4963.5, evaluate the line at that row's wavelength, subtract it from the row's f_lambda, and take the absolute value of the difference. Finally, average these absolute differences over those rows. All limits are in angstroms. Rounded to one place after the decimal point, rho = 9.5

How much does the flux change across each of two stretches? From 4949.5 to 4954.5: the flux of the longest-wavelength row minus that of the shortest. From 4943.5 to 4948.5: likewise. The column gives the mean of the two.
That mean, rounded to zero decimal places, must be 3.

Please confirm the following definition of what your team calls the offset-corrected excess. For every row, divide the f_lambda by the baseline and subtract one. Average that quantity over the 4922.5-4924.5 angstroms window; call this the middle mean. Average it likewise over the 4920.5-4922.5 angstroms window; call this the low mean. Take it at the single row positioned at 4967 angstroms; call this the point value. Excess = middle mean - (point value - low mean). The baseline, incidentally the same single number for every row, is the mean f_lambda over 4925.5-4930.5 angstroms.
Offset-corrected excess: -0.11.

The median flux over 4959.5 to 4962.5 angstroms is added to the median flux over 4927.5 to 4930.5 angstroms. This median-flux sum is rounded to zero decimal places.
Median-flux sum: 348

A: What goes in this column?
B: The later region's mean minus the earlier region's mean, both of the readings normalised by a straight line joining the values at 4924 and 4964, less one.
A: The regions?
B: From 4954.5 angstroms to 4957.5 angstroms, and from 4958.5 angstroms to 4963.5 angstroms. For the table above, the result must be -0.068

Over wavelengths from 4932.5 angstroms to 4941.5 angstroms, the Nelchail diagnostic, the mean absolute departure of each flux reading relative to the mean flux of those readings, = 4.5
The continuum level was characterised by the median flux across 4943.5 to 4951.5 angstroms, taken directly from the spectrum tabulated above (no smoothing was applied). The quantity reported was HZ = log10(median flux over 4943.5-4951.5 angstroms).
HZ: 2.24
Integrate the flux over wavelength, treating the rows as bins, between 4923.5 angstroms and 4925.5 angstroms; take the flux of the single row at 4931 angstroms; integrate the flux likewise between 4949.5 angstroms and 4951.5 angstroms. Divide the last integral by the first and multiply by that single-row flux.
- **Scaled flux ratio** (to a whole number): 180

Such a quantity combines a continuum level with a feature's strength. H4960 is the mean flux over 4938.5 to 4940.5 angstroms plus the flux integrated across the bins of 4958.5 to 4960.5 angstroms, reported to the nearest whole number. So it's 505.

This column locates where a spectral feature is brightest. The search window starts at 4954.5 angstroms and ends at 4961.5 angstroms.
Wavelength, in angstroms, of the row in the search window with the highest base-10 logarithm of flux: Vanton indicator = 4955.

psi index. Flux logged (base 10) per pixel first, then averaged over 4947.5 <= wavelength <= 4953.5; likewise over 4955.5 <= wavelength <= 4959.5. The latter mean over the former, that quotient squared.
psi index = 1.00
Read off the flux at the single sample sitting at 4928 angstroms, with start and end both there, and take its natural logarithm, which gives 5.16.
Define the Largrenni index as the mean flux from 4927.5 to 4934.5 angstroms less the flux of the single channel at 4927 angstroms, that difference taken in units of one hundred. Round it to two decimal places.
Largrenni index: 0.02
